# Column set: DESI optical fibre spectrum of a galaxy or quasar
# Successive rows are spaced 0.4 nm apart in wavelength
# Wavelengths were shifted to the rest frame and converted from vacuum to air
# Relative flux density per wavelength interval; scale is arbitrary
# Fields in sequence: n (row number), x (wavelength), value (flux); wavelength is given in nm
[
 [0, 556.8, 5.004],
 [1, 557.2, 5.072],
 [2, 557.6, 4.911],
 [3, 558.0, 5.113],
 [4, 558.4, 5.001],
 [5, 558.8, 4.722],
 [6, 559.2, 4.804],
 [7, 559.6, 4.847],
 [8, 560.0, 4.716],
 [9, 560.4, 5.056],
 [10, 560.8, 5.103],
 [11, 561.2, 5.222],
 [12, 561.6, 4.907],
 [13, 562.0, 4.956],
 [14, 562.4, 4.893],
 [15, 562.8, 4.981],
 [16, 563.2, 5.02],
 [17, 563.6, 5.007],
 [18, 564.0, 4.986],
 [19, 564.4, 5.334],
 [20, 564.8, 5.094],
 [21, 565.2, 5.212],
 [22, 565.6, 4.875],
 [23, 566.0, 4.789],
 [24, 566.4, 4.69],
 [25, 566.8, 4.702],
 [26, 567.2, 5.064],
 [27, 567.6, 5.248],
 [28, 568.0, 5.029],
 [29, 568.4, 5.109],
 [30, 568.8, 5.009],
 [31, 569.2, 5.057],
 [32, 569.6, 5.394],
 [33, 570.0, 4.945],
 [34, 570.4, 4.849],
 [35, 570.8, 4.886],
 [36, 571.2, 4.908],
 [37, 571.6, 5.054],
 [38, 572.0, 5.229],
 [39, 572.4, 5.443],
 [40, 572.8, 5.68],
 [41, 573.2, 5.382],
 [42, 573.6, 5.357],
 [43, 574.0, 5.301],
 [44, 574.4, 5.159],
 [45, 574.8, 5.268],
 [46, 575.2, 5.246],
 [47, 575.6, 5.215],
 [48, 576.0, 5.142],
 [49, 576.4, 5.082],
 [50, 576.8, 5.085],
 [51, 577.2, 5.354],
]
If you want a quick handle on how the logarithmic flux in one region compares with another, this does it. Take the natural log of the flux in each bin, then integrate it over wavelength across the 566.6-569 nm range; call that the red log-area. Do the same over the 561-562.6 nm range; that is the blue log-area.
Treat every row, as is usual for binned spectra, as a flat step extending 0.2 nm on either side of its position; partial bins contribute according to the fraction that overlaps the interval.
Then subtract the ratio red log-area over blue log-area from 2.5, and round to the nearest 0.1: 1.0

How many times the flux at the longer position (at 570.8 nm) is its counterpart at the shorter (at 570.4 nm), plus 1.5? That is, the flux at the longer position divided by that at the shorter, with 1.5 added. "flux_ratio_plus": 2.51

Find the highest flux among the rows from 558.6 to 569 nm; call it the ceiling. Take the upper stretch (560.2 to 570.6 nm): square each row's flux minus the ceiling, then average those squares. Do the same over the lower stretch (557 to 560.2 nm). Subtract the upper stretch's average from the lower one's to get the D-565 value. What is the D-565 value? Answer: 0.083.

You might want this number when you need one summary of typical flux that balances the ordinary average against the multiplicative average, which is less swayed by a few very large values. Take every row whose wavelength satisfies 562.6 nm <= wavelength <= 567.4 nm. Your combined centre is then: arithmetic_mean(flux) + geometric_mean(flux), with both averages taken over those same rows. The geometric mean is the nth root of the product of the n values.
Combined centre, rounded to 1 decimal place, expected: 10.0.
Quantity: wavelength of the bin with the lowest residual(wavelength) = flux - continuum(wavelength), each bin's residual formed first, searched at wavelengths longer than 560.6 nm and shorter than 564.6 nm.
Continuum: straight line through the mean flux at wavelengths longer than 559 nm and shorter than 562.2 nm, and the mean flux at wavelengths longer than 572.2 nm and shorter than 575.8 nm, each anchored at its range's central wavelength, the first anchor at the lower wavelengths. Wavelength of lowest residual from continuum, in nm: 562.4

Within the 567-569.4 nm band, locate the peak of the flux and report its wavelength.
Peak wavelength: 567.6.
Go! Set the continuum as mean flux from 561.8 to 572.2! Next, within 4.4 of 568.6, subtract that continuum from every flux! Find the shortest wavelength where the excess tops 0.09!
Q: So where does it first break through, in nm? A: 564.4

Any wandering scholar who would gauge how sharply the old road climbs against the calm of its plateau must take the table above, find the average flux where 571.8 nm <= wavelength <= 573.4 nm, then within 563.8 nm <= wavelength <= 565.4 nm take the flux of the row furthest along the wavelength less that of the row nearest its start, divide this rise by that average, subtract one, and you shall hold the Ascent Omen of -0.96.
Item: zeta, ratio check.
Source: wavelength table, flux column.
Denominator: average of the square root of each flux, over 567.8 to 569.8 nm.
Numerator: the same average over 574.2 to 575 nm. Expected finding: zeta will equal 1.01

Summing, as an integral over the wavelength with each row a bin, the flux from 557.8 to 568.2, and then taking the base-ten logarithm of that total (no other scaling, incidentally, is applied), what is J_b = 1.71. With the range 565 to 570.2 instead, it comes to 1.42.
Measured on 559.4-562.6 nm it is 1.20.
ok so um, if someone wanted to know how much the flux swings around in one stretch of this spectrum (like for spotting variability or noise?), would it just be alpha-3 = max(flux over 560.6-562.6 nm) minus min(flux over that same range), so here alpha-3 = 0.33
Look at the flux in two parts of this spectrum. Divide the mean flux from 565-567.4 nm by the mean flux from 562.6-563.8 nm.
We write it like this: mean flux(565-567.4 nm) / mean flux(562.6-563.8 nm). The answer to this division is 0.98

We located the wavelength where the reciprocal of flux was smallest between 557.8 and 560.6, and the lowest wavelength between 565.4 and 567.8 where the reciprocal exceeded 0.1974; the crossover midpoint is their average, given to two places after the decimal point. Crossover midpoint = 561.80 nm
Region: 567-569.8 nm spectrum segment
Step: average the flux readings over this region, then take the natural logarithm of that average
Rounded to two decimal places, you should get 1.64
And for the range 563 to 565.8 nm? 1.62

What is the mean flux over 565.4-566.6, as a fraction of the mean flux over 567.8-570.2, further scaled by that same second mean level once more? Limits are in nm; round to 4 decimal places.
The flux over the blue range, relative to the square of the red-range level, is 0.1846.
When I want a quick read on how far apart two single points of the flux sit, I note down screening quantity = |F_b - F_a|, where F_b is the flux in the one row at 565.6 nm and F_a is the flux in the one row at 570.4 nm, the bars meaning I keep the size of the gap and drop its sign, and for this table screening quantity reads 0.03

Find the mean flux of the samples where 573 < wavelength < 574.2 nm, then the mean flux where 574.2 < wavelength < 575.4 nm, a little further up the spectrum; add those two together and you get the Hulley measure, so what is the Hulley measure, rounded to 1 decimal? 10.6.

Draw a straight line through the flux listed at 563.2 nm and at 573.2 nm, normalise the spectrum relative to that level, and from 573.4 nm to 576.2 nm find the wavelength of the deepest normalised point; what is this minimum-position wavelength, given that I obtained 576.0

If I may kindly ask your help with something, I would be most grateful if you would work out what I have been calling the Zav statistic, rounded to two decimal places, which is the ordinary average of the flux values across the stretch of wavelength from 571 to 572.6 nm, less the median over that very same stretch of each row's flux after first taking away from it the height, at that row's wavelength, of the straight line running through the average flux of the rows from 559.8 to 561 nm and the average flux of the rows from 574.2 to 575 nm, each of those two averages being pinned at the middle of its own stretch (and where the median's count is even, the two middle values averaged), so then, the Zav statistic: 5.18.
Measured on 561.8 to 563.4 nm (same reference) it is 4.99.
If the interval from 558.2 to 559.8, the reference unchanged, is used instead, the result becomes 4.96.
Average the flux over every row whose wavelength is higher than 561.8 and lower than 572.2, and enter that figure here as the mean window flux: 5.01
